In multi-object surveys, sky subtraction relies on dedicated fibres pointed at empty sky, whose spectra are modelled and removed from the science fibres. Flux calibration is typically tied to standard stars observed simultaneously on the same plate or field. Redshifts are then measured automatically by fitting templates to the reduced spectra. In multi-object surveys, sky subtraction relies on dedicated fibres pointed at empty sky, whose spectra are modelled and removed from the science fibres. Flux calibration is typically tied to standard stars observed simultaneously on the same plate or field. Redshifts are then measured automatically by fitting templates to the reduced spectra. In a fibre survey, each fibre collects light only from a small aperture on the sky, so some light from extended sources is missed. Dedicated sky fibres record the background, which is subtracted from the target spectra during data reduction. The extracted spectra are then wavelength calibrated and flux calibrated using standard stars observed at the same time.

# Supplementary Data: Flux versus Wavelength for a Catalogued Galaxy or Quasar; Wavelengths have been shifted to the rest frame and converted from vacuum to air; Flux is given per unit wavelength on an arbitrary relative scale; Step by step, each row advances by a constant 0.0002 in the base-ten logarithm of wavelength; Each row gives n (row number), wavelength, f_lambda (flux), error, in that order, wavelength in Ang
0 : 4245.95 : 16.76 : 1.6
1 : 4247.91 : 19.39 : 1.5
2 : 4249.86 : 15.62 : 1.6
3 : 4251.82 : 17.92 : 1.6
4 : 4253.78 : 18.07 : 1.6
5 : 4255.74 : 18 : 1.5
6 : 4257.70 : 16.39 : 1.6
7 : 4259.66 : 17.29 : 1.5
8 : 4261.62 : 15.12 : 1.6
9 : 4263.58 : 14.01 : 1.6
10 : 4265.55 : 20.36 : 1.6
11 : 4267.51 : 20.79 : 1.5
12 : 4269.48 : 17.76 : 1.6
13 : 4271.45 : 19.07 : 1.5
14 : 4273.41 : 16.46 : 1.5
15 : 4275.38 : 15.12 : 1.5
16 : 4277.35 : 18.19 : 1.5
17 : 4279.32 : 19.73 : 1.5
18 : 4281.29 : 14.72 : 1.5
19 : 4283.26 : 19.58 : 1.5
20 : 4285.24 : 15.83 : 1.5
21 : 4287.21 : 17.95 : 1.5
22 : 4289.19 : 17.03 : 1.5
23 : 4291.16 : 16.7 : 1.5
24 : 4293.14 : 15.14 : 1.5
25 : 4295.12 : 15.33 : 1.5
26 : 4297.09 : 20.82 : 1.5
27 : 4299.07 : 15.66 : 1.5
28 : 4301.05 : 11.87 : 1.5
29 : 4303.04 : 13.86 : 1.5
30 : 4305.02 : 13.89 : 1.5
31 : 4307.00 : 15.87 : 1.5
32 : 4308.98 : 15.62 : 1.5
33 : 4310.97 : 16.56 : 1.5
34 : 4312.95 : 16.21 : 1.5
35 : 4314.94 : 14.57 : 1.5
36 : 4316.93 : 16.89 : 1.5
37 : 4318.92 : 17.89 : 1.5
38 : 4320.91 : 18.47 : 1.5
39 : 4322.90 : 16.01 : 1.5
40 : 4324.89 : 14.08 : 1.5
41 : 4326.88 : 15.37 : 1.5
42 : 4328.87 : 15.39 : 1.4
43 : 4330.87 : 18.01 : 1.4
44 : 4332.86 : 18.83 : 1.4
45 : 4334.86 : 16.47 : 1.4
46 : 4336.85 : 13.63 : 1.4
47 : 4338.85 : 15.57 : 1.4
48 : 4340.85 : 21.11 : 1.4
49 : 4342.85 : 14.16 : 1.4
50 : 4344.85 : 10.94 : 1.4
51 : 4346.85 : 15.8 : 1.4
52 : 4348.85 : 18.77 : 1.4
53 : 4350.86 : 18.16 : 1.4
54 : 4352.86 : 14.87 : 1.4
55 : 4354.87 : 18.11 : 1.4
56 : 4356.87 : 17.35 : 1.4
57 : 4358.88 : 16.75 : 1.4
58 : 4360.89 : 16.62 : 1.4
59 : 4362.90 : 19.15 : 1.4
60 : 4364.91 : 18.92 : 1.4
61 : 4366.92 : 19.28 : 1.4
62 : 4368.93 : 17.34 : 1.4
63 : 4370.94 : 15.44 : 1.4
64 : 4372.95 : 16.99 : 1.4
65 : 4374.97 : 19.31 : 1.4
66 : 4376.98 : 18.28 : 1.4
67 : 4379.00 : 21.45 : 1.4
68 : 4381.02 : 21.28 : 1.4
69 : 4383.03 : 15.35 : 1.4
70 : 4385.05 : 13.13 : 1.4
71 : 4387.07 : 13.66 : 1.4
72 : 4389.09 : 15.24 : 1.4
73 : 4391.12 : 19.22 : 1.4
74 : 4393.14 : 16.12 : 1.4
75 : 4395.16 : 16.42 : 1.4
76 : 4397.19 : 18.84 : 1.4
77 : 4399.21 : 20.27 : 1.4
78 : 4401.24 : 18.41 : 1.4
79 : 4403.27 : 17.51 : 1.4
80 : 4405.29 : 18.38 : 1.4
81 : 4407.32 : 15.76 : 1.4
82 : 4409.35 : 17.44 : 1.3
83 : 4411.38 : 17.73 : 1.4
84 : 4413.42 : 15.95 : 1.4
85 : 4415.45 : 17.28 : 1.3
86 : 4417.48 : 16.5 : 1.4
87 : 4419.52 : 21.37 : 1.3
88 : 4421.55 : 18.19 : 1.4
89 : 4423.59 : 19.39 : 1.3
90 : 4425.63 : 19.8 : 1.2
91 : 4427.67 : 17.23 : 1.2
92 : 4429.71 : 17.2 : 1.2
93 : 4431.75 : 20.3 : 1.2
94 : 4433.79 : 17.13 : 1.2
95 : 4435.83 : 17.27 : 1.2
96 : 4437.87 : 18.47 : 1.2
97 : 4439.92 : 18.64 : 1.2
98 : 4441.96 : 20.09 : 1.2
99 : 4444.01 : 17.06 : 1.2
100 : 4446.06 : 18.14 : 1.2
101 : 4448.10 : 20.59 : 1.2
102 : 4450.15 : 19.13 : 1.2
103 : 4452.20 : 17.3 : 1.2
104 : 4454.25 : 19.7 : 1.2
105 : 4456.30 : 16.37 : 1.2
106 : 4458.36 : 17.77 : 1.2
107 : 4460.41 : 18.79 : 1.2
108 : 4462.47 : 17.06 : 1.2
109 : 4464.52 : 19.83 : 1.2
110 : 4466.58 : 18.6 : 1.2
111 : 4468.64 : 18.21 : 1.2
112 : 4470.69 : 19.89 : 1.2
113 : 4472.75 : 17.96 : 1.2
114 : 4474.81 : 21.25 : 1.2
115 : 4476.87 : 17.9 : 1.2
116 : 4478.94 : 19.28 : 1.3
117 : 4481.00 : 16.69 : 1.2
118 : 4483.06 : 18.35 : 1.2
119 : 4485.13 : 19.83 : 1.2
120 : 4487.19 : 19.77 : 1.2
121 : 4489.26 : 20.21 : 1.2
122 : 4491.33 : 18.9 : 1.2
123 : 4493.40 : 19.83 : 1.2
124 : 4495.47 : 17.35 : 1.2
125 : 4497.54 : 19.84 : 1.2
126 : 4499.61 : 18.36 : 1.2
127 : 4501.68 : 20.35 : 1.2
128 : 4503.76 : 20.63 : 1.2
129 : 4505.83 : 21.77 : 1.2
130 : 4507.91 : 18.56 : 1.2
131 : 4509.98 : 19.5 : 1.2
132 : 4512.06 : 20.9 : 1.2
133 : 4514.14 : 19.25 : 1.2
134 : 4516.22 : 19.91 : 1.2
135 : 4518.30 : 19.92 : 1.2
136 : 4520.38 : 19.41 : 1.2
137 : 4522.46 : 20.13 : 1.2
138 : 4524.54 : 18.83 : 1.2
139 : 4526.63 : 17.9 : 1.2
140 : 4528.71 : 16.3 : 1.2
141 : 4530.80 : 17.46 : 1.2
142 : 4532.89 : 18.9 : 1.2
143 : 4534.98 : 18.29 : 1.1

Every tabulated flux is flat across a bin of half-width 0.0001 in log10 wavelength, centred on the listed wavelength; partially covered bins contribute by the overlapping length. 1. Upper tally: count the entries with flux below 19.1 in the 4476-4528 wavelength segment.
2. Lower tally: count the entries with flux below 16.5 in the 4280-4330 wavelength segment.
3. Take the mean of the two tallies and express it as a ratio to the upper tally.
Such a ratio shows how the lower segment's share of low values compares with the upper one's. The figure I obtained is 1.39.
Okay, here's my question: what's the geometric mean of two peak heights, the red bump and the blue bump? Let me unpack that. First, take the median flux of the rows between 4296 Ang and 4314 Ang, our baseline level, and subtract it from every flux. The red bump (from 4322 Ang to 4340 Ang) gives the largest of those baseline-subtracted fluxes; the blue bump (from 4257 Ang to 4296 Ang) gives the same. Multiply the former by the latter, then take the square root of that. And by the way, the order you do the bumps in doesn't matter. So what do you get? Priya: 4.0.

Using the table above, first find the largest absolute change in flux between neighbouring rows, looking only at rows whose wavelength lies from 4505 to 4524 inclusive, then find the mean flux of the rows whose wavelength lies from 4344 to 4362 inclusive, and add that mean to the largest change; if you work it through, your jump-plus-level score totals 19.6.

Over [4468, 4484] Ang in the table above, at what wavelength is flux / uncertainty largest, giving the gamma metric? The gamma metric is 4474.81 Ang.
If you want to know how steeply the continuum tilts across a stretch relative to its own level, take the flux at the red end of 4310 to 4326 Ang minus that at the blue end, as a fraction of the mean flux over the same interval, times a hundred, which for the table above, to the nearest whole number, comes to -15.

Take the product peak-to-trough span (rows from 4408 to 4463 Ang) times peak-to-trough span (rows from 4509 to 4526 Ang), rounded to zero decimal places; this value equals 11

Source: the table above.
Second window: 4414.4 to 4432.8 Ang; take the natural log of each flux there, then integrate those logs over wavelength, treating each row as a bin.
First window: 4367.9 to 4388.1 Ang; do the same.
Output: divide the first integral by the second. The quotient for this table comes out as 1.1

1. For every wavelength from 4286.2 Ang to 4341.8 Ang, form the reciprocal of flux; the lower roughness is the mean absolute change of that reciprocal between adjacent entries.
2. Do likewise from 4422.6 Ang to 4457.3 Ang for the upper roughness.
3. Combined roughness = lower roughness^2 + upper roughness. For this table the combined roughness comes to 0.0051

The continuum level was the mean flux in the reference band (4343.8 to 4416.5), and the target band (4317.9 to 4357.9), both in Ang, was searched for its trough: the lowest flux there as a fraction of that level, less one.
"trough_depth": -0.37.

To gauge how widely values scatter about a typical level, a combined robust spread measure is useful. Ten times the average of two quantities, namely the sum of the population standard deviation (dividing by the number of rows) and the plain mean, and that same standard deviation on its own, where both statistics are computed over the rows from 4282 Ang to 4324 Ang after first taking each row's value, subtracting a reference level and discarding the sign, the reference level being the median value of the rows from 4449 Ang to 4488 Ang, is 28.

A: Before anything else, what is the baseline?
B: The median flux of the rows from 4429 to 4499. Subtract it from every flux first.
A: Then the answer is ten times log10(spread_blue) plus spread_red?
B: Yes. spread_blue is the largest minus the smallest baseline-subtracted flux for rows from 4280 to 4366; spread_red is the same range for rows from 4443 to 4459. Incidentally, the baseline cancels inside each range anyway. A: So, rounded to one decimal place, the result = 14.3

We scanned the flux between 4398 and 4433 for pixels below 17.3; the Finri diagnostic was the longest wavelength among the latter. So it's 4429.71 Ang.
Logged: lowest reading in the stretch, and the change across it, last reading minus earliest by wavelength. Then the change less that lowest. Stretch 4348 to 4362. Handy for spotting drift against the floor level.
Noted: -17.0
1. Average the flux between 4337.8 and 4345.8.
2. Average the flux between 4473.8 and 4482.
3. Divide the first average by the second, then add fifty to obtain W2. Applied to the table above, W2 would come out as 50.8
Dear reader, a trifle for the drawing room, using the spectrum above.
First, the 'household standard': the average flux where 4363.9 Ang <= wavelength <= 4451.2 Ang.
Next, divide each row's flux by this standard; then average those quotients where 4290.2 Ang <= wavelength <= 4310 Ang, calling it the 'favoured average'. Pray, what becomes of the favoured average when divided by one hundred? 0.0086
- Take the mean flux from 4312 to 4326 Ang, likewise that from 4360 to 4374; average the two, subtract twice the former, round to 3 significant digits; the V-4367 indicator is -15.6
